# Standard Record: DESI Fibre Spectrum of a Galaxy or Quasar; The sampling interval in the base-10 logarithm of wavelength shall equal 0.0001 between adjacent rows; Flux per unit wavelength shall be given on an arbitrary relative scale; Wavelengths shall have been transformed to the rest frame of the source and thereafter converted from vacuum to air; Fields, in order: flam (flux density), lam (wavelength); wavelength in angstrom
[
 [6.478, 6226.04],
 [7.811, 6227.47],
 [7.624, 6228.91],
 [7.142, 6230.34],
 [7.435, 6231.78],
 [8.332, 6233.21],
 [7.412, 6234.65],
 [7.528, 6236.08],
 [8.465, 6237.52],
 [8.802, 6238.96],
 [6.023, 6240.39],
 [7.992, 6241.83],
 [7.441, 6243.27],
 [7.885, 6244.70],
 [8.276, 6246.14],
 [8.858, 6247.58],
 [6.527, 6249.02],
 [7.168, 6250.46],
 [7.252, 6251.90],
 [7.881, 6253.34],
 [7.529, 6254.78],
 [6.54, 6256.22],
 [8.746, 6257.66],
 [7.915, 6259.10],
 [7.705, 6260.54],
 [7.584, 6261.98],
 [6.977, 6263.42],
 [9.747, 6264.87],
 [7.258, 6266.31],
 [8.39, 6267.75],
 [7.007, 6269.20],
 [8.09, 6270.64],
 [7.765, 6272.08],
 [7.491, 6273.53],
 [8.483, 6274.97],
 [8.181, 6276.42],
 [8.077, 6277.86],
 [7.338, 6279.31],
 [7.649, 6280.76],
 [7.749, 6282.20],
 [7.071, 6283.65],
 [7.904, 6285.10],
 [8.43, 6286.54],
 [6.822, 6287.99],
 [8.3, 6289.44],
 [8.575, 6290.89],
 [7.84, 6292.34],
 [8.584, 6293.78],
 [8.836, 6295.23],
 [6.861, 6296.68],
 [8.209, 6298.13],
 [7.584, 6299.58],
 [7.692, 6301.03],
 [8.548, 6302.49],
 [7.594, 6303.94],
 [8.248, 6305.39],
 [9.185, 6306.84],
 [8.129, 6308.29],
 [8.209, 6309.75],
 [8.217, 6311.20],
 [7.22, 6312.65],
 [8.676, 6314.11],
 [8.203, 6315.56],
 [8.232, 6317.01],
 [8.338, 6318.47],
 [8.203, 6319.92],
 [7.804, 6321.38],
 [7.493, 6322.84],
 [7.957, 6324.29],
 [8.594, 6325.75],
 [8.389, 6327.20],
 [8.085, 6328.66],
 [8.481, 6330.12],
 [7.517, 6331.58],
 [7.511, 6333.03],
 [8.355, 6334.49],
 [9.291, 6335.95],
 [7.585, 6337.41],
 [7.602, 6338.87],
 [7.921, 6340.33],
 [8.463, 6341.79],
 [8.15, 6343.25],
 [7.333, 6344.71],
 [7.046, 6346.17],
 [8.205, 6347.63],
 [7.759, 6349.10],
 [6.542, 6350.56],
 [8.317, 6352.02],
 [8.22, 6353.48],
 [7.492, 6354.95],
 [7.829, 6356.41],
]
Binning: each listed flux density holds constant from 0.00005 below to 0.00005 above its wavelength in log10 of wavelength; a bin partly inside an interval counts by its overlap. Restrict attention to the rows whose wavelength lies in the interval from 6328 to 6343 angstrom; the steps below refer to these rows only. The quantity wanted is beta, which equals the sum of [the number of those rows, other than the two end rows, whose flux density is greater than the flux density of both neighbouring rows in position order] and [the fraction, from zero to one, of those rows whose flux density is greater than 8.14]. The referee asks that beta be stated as 2.4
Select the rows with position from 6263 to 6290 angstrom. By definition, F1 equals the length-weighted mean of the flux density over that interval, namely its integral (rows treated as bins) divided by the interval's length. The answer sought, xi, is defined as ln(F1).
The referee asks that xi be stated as 2.06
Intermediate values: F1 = 7.8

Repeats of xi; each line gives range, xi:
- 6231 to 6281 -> 2.05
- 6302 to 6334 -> 2.10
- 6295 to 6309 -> 2.09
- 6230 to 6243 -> 2.04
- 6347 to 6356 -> 2.05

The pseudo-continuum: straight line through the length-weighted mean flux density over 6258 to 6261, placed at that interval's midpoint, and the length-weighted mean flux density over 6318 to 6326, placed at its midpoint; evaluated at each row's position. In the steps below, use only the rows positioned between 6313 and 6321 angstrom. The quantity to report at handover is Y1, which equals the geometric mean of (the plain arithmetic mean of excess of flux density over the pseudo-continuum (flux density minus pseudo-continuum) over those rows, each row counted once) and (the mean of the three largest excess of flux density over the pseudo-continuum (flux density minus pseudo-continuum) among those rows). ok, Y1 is 0.35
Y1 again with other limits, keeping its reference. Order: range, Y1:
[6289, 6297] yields 0.35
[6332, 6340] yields 0.10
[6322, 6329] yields 0.16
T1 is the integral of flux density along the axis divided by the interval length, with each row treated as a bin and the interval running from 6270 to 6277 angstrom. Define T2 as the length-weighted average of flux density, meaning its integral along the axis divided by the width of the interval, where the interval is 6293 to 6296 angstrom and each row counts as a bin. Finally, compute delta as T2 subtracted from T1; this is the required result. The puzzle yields -0.7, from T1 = 8.00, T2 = 8.7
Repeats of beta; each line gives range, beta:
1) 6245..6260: 3.3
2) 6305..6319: 3.8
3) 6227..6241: 2.3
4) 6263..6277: 4.4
